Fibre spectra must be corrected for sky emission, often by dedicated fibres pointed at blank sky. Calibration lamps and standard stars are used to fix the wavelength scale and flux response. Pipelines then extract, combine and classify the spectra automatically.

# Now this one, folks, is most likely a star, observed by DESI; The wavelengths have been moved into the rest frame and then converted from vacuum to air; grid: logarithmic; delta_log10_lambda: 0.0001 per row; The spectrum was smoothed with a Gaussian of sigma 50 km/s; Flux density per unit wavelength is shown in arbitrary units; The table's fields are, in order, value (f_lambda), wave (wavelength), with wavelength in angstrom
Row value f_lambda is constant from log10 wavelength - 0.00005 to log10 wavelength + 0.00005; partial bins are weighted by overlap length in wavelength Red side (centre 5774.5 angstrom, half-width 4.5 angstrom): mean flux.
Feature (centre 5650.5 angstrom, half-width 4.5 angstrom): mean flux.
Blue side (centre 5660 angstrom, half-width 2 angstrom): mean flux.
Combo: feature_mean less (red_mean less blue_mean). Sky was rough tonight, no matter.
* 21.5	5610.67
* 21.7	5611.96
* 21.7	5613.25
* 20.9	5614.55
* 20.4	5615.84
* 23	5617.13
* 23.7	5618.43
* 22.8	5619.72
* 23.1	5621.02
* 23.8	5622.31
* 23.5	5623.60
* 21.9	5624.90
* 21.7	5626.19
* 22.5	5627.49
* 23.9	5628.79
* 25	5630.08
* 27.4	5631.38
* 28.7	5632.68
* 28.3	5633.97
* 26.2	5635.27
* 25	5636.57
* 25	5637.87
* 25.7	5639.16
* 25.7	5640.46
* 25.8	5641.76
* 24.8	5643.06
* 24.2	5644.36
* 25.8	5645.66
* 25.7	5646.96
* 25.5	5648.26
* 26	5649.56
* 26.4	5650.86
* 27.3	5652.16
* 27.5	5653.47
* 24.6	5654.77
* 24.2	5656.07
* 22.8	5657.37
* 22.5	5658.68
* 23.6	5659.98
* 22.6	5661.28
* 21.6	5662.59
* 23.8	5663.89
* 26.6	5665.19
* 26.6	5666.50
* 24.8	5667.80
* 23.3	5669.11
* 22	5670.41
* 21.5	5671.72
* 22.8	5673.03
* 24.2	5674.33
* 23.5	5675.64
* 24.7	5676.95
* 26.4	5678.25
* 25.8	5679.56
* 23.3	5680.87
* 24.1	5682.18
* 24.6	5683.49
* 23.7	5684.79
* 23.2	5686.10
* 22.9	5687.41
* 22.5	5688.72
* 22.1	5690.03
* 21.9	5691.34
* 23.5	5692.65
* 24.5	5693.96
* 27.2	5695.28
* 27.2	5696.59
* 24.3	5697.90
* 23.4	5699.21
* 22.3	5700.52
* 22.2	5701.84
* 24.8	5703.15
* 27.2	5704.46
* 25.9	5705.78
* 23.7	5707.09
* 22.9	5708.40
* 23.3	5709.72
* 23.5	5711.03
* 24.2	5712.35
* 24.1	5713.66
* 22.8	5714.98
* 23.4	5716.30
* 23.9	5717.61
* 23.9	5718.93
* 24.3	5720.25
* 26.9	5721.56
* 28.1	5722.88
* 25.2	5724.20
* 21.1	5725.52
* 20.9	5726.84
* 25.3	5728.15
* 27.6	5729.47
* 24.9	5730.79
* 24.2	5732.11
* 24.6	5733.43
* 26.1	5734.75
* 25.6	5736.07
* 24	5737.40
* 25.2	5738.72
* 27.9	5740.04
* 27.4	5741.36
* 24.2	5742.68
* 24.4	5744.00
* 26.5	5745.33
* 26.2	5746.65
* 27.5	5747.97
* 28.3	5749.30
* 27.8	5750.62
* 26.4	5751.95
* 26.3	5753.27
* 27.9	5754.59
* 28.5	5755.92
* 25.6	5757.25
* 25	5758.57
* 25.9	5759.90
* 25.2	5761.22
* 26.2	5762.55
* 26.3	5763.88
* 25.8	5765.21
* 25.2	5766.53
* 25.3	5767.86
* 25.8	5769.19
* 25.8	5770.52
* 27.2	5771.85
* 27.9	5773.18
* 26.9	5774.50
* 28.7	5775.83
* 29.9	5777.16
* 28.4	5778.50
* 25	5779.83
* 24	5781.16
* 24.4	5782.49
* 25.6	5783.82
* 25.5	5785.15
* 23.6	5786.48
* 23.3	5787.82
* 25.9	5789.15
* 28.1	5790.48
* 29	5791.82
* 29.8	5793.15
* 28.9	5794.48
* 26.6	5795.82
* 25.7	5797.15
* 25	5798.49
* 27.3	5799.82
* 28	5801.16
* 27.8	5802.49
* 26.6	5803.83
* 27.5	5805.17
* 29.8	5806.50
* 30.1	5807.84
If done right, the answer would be 21.2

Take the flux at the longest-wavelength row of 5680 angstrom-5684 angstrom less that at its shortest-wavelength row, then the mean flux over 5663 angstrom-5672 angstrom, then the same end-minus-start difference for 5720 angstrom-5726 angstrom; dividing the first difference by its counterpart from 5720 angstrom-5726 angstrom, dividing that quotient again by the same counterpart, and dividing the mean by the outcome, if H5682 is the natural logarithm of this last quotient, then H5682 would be 5.2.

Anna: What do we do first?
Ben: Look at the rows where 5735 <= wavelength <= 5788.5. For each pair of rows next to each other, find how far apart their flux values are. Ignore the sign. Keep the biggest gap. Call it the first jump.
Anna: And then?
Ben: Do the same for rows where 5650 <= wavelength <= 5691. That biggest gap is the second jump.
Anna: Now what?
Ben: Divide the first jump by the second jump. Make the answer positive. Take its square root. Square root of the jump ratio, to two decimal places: 1.08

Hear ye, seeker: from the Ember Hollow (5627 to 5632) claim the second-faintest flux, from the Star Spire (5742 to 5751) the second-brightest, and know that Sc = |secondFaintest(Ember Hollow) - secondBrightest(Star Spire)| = 3.9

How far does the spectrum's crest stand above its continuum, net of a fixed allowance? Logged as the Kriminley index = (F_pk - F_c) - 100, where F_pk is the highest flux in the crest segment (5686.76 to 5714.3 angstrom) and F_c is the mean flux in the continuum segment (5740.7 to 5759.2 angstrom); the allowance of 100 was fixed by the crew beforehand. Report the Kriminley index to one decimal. -99.4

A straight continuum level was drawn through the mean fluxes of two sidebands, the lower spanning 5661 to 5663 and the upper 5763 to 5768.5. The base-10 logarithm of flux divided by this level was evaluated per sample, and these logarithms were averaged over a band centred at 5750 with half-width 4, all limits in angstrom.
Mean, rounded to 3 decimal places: 0.033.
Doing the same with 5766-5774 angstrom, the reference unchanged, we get 0.007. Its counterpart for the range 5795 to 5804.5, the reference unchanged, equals -0.002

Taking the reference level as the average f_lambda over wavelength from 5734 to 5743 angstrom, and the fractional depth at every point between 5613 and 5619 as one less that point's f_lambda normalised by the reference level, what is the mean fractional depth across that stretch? 0.15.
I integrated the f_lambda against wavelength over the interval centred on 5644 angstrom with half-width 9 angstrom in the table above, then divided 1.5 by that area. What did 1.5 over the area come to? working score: 0.0032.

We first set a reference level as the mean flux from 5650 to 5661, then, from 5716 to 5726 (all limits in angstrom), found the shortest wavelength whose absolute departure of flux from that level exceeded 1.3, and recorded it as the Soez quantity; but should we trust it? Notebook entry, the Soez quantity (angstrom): 5716.30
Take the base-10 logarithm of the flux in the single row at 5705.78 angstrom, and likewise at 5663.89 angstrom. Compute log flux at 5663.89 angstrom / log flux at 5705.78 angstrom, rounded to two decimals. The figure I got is 0.97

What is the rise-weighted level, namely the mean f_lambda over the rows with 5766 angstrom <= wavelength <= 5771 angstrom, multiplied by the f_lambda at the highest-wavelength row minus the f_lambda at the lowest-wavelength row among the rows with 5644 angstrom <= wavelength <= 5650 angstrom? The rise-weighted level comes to 46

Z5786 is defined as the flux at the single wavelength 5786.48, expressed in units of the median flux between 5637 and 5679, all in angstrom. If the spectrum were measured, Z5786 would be 0.95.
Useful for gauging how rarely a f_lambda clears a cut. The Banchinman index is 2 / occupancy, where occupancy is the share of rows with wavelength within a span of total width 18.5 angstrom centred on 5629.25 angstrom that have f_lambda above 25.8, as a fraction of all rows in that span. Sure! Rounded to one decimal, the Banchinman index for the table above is 7.0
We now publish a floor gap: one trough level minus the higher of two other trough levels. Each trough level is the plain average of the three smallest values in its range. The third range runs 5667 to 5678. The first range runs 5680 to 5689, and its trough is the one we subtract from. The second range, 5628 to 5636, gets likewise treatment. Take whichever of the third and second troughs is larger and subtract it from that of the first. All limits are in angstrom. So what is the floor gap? -2.2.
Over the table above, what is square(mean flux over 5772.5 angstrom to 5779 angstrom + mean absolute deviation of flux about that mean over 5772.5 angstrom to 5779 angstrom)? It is 848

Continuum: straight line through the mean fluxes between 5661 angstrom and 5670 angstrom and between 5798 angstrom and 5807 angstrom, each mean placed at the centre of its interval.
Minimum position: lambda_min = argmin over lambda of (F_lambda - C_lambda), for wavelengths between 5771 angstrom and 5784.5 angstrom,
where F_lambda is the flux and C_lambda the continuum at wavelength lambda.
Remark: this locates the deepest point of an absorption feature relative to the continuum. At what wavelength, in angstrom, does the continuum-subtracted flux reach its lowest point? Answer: 5781.16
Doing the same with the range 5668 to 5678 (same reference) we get 5671.72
